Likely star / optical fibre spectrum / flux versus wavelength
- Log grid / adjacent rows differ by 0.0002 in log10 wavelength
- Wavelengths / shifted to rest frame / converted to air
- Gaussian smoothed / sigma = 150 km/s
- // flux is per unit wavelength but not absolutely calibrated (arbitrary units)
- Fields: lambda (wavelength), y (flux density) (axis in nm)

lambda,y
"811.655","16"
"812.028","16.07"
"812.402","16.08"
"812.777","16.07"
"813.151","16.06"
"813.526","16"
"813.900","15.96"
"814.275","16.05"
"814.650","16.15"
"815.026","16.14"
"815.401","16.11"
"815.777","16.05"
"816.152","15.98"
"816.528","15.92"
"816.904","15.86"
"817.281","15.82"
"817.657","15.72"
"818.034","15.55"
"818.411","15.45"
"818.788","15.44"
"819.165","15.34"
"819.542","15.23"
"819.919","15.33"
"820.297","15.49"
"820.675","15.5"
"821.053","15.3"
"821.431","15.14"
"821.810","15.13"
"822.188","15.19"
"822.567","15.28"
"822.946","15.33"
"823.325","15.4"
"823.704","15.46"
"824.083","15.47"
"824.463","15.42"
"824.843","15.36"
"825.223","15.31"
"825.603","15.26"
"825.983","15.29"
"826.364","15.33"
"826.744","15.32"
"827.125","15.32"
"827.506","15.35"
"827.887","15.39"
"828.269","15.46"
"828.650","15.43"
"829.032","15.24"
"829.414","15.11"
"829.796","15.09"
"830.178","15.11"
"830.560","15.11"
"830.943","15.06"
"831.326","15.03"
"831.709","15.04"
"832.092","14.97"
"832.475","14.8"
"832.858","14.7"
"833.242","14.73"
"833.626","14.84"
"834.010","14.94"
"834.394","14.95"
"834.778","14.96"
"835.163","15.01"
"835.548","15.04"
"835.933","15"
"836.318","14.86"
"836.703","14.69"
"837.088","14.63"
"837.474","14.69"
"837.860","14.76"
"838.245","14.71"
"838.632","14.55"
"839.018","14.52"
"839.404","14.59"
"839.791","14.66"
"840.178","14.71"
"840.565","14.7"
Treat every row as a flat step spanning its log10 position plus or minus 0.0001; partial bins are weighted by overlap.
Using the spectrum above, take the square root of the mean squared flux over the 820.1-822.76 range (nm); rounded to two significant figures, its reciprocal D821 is 0.065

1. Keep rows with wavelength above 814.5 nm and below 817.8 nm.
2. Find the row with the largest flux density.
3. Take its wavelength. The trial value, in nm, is 814.650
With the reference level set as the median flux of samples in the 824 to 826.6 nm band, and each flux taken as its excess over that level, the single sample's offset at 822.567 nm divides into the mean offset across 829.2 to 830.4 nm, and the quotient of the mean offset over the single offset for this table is 4.5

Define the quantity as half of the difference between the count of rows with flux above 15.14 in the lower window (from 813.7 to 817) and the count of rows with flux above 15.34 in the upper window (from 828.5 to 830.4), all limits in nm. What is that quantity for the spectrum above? 4.0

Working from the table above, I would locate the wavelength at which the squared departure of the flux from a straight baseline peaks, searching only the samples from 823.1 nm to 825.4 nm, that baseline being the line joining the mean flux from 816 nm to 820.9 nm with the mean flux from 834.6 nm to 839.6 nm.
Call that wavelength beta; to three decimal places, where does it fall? 824.083 nm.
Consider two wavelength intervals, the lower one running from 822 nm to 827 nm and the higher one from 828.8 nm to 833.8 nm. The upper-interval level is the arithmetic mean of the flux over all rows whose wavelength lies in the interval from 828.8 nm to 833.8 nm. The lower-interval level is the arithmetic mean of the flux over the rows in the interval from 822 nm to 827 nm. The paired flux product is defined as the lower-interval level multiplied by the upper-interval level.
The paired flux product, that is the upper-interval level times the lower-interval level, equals 230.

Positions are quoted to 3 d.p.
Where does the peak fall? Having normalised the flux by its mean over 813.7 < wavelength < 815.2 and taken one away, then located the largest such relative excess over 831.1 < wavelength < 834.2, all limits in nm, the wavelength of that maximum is 831.709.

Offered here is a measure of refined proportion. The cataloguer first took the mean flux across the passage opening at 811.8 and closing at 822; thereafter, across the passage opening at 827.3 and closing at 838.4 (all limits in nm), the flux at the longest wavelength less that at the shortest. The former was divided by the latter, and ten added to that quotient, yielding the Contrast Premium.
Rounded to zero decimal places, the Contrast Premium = -15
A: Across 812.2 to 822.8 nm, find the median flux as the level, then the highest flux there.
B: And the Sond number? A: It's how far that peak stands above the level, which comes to 0.38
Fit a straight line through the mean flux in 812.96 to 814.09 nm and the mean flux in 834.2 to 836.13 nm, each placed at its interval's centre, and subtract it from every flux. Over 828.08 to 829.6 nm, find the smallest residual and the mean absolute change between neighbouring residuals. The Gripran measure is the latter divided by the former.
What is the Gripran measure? -0.65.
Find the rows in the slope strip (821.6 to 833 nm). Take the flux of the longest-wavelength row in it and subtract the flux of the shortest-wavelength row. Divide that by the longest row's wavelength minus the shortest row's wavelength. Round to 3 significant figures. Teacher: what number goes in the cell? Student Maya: -0.0389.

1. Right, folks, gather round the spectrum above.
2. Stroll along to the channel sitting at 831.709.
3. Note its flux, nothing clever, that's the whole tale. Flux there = 15.04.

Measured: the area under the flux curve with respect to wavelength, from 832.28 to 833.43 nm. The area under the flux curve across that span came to 17.0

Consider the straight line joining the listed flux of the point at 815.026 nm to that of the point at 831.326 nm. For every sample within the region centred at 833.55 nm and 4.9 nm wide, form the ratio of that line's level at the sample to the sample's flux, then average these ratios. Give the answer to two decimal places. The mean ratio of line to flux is 1.00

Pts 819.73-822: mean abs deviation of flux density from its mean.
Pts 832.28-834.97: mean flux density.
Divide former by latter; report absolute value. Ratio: 0.0084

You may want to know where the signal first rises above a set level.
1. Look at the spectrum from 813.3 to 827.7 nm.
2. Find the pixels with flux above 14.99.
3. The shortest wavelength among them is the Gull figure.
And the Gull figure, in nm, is 813.526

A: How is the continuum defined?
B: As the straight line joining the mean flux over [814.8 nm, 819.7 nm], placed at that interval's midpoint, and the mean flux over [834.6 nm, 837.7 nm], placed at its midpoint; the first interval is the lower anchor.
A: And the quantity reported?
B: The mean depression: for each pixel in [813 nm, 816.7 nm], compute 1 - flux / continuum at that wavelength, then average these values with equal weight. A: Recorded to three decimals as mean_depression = -0.012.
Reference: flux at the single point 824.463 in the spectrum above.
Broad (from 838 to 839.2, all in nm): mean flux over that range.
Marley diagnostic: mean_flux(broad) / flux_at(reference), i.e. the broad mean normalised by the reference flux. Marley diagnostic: 0.95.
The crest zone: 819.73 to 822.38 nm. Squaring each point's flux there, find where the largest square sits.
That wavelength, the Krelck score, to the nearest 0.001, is 820.675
